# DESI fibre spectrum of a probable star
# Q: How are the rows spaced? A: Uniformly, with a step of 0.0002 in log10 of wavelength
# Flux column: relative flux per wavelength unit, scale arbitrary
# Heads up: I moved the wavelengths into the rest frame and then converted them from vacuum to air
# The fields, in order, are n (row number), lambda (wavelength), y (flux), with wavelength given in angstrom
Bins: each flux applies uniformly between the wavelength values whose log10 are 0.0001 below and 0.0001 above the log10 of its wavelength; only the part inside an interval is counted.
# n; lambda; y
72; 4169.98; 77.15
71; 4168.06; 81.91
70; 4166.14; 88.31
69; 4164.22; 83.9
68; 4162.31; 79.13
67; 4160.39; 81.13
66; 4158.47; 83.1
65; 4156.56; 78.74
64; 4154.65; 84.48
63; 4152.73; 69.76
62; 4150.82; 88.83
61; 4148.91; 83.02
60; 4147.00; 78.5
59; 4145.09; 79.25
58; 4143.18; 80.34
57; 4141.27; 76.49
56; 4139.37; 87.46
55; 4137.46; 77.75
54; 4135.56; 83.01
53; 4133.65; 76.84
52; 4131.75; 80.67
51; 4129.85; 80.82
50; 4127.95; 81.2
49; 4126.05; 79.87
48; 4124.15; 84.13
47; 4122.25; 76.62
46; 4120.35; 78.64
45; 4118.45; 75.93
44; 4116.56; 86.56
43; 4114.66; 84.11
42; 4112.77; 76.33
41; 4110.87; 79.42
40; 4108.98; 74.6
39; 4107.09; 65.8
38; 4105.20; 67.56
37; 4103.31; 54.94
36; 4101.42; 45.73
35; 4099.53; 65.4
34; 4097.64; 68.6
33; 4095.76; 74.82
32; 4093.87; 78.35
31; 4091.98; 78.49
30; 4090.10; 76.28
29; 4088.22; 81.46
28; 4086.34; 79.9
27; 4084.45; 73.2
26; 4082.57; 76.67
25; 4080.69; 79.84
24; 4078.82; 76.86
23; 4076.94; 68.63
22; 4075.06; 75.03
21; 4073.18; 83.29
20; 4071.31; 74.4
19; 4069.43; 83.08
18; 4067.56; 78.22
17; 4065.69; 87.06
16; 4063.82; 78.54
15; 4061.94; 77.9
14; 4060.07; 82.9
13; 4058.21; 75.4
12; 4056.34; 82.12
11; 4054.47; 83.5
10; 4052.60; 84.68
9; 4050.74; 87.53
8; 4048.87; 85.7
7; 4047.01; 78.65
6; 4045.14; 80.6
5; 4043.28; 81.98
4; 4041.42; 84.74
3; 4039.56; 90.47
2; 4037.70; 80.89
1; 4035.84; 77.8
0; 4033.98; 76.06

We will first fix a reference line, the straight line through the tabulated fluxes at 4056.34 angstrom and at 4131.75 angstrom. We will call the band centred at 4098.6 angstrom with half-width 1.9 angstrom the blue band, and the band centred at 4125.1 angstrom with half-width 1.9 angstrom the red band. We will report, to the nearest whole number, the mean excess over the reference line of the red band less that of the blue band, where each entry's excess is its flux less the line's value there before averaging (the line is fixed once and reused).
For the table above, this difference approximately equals 16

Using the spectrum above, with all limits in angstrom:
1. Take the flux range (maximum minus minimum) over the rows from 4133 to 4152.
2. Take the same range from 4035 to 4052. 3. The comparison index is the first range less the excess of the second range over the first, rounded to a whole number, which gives 12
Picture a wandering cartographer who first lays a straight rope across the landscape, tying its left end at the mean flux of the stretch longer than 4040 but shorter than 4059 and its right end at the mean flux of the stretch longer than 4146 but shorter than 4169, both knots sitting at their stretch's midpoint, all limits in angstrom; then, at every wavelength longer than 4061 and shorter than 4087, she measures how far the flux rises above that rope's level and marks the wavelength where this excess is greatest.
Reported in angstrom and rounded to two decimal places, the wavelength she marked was 4065.69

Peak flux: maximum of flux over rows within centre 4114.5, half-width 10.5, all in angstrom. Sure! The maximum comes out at 86.56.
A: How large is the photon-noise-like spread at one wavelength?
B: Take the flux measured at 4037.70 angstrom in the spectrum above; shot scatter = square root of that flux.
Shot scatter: 8.99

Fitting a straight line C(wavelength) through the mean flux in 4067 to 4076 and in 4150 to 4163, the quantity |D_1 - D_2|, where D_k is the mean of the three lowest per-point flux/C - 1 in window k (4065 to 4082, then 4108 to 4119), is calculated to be 0.027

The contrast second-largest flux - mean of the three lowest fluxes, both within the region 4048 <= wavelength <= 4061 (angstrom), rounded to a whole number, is 6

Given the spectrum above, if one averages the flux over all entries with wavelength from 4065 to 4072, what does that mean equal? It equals 80.7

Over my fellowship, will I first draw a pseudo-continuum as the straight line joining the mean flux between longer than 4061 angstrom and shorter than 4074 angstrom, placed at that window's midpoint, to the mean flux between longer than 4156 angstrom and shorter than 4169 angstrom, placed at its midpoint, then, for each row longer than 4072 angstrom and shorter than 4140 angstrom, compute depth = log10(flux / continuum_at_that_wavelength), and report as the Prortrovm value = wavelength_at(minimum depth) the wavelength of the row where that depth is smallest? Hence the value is 4101.42 angstrom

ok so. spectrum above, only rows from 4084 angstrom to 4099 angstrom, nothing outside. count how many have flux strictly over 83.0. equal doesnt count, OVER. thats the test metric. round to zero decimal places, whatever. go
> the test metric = 0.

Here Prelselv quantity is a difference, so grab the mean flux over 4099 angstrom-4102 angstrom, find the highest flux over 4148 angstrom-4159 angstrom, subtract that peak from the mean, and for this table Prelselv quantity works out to -33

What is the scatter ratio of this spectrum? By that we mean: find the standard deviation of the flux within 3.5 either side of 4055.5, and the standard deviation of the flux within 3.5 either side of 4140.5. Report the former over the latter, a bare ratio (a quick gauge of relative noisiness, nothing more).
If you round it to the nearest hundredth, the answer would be 0.85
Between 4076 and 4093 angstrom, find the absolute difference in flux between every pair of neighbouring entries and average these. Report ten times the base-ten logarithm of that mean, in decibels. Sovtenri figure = 6.2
